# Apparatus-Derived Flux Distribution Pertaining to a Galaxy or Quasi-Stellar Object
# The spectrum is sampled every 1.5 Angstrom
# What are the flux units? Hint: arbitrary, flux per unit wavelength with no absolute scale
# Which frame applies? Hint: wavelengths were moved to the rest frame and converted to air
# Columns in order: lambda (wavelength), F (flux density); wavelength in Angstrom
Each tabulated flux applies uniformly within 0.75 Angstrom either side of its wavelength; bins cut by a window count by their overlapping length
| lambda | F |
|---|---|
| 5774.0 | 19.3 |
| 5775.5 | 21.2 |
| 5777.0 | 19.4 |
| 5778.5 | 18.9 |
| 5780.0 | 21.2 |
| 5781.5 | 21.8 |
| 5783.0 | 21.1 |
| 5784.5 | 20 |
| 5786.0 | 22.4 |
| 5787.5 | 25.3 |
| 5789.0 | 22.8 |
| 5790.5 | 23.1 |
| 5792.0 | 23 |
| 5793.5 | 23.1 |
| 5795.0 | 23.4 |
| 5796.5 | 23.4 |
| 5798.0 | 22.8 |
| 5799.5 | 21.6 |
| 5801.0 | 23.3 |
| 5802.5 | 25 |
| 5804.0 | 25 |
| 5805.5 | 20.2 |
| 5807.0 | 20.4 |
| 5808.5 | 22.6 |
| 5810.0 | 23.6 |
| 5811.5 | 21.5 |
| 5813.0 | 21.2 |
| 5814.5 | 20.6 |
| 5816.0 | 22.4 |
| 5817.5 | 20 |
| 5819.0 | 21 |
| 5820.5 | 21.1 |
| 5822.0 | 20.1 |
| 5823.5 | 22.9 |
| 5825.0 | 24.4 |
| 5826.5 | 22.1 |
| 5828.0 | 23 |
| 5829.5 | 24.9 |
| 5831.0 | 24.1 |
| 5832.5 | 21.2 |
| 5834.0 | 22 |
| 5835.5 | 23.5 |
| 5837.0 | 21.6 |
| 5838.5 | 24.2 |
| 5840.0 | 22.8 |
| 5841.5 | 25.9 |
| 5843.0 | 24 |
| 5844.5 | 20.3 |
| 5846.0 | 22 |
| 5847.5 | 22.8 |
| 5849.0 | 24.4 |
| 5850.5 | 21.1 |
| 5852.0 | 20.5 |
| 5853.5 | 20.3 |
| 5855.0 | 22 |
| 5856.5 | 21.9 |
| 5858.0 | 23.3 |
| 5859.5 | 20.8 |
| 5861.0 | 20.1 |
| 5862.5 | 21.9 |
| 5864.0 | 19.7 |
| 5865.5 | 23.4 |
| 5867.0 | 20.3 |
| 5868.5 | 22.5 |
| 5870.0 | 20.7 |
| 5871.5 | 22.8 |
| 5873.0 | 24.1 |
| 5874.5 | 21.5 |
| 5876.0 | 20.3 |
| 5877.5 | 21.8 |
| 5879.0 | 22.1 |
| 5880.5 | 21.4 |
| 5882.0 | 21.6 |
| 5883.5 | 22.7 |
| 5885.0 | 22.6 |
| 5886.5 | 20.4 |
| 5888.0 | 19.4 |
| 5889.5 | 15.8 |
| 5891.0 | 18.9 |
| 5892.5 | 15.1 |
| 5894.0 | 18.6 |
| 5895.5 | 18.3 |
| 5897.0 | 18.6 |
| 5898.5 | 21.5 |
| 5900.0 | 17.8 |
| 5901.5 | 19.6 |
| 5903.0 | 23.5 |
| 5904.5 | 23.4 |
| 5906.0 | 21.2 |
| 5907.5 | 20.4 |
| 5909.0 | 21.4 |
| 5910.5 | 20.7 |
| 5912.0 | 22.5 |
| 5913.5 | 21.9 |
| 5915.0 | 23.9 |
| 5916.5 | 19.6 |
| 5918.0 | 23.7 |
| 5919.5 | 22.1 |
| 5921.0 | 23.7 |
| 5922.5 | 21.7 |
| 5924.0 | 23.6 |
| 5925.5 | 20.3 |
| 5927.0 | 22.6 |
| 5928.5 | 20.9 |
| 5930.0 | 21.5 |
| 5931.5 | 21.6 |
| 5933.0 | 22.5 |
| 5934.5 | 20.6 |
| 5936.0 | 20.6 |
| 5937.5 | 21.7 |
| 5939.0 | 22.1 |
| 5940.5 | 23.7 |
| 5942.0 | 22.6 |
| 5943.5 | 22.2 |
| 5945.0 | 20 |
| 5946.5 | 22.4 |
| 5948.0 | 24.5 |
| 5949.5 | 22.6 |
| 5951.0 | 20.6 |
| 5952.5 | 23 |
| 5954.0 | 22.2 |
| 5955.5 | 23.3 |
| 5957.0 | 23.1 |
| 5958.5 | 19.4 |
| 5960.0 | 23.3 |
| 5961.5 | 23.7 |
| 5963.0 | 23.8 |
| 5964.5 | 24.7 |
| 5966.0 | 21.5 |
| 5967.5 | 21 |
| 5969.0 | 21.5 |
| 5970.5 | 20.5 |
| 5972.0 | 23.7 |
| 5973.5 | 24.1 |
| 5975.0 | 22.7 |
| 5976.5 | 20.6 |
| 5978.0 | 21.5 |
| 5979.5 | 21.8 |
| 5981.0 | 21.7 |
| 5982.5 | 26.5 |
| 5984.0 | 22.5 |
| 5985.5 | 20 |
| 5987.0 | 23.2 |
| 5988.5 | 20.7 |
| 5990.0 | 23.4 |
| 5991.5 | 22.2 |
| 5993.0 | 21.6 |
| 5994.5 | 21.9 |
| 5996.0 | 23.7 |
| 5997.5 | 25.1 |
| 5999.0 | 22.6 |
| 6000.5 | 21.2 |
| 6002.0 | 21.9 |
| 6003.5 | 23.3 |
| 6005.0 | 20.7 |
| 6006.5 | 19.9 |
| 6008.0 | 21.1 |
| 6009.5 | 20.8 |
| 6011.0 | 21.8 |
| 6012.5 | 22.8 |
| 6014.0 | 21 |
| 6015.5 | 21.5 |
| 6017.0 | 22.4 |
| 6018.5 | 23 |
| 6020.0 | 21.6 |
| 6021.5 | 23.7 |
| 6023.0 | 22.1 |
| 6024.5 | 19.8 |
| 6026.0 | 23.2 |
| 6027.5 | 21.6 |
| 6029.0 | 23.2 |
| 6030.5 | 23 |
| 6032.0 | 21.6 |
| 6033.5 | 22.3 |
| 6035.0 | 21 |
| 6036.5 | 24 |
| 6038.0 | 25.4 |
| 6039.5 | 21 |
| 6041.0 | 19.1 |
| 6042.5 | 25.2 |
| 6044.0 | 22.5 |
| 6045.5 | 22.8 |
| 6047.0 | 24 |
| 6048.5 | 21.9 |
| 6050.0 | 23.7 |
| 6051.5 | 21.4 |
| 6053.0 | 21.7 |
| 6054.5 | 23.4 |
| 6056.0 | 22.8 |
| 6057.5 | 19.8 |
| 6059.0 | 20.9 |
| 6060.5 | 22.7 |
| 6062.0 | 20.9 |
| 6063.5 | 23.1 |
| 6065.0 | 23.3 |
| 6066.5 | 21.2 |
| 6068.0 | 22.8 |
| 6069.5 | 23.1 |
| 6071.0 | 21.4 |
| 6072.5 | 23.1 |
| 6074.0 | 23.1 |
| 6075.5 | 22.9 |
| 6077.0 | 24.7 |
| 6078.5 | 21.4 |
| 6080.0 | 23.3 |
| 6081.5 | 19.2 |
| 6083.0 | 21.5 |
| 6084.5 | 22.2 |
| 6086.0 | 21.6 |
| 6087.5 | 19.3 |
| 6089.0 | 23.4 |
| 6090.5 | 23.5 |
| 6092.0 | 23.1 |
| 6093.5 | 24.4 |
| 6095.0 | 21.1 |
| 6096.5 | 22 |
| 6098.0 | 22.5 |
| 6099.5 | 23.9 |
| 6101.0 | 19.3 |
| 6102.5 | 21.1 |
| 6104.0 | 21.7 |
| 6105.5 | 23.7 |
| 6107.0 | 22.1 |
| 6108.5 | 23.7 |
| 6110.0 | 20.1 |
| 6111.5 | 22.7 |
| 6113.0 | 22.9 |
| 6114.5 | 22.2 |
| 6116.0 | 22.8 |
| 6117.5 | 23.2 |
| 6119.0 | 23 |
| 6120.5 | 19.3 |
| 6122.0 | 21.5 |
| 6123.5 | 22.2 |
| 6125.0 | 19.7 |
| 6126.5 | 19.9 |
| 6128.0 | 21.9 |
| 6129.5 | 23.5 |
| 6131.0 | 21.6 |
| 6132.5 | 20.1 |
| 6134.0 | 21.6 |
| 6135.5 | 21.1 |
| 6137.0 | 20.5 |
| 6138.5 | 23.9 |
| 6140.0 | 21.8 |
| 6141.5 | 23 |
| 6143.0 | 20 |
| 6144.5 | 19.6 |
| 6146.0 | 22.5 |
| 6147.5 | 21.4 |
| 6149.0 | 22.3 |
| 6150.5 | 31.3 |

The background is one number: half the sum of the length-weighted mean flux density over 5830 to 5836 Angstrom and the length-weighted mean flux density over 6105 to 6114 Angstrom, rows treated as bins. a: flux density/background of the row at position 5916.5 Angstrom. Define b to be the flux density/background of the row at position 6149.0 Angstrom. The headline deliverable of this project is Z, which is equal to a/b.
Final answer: 0.88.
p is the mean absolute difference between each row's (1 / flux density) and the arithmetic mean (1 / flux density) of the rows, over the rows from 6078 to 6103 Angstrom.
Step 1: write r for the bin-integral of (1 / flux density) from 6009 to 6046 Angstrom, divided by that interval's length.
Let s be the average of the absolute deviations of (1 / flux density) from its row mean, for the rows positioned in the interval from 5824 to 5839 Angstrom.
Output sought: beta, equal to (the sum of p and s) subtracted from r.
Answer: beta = 0.0403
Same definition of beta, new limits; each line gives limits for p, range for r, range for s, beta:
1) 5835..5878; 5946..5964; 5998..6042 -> 0.0394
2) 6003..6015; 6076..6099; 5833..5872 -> 0.0407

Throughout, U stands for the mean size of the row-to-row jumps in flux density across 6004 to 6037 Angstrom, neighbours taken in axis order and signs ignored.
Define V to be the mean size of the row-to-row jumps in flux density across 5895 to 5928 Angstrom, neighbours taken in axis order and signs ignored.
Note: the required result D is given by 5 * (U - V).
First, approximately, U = 1.37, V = 2.04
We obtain -3.38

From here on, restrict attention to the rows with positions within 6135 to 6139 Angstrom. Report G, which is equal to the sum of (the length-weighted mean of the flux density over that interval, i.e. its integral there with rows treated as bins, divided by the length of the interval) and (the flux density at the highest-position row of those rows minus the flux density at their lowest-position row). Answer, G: 25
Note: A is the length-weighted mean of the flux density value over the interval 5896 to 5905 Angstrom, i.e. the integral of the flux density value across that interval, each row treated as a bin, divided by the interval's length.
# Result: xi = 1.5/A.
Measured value 0.073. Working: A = 20.6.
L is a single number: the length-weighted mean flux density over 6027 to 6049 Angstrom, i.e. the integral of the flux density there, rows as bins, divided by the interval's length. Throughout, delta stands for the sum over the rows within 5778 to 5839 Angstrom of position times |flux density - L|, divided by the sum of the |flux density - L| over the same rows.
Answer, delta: 5807.9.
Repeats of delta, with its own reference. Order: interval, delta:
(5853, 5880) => 5865.6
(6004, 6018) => 6009.3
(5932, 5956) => 5943.5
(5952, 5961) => 5957.5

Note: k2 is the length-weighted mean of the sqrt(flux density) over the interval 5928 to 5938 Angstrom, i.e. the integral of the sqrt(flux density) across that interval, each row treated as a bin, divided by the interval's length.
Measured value 4.62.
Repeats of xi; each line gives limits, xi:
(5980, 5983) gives 0.063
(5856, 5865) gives 0.070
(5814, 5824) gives 0.071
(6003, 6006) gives 0.069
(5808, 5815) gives 0.068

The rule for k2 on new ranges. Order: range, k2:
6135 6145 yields 4.63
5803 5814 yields 4.70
